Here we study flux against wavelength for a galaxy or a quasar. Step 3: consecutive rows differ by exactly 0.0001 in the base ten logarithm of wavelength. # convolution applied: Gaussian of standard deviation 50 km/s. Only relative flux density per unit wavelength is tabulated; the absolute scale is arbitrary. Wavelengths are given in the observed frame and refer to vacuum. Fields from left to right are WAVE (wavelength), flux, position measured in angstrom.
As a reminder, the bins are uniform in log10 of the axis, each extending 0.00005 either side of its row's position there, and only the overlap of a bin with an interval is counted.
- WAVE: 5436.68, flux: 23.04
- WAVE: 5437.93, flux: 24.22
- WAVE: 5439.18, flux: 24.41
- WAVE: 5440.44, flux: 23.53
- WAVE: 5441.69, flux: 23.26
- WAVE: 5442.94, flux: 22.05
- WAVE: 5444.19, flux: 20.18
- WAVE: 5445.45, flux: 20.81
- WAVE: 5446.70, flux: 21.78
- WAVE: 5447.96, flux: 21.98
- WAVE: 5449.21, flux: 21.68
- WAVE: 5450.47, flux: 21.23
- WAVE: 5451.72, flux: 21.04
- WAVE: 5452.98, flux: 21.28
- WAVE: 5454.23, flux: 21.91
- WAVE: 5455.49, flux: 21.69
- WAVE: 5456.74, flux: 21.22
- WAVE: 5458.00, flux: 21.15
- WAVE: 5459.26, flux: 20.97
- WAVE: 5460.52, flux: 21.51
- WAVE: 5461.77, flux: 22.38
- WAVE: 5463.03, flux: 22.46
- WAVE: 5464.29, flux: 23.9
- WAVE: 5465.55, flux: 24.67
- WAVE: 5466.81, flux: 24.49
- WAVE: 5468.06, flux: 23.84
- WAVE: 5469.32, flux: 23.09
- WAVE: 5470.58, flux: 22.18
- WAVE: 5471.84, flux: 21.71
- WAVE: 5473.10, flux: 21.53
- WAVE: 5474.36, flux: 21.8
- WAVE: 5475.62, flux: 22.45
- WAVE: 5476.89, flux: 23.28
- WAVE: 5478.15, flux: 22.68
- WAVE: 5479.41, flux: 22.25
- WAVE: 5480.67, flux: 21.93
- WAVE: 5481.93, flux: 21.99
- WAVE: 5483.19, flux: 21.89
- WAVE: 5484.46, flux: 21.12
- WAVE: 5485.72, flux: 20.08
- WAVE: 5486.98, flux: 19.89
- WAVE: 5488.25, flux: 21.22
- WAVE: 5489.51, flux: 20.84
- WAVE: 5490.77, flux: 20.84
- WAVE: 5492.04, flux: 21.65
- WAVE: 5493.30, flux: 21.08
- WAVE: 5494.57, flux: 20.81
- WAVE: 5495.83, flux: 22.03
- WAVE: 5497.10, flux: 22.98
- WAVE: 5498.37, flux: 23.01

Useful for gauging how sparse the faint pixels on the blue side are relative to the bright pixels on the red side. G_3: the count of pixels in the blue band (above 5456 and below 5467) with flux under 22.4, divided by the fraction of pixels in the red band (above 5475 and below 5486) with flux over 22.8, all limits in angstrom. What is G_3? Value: 45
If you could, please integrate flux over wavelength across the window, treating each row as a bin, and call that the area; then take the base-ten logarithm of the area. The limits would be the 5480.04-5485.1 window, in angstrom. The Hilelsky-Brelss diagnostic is 2.04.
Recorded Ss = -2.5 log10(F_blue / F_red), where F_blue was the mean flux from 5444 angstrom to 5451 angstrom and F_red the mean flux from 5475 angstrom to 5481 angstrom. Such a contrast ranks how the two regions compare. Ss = 0.06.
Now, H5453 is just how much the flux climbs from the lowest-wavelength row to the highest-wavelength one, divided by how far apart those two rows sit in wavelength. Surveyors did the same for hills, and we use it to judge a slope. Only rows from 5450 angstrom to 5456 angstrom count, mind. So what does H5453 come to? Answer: 0.1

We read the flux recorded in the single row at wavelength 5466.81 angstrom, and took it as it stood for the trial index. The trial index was 24.49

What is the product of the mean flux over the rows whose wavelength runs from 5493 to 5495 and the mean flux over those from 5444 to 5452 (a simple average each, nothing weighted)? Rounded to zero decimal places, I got 445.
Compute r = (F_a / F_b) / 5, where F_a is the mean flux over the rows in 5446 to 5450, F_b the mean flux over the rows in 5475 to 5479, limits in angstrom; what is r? 0.191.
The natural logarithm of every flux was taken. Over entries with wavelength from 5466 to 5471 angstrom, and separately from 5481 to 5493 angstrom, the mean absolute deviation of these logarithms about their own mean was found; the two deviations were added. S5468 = 0.060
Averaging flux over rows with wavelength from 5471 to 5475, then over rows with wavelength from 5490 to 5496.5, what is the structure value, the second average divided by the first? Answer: 0.98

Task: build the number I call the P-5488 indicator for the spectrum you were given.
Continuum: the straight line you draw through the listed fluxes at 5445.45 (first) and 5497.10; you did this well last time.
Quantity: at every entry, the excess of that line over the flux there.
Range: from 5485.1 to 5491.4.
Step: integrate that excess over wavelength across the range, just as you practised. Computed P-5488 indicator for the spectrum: 13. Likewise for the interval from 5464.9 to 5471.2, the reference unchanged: -12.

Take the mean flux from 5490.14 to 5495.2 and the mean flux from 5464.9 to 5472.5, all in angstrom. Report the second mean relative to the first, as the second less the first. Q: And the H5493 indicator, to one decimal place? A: 2.2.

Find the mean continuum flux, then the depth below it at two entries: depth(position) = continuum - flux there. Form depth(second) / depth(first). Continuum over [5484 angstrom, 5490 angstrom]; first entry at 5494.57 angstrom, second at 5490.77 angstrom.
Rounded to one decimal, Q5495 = 1.2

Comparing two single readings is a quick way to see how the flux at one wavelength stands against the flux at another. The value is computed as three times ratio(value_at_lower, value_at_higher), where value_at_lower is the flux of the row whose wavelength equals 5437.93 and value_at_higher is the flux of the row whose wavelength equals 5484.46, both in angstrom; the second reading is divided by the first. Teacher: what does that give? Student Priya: 2.62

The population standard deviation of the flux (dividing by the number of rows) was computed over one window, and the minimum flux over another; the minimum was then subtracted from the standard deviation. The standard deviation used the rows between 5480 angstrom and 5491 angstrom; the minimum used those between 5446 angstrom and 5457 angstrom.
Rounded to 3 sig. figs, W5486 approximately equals -20.3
